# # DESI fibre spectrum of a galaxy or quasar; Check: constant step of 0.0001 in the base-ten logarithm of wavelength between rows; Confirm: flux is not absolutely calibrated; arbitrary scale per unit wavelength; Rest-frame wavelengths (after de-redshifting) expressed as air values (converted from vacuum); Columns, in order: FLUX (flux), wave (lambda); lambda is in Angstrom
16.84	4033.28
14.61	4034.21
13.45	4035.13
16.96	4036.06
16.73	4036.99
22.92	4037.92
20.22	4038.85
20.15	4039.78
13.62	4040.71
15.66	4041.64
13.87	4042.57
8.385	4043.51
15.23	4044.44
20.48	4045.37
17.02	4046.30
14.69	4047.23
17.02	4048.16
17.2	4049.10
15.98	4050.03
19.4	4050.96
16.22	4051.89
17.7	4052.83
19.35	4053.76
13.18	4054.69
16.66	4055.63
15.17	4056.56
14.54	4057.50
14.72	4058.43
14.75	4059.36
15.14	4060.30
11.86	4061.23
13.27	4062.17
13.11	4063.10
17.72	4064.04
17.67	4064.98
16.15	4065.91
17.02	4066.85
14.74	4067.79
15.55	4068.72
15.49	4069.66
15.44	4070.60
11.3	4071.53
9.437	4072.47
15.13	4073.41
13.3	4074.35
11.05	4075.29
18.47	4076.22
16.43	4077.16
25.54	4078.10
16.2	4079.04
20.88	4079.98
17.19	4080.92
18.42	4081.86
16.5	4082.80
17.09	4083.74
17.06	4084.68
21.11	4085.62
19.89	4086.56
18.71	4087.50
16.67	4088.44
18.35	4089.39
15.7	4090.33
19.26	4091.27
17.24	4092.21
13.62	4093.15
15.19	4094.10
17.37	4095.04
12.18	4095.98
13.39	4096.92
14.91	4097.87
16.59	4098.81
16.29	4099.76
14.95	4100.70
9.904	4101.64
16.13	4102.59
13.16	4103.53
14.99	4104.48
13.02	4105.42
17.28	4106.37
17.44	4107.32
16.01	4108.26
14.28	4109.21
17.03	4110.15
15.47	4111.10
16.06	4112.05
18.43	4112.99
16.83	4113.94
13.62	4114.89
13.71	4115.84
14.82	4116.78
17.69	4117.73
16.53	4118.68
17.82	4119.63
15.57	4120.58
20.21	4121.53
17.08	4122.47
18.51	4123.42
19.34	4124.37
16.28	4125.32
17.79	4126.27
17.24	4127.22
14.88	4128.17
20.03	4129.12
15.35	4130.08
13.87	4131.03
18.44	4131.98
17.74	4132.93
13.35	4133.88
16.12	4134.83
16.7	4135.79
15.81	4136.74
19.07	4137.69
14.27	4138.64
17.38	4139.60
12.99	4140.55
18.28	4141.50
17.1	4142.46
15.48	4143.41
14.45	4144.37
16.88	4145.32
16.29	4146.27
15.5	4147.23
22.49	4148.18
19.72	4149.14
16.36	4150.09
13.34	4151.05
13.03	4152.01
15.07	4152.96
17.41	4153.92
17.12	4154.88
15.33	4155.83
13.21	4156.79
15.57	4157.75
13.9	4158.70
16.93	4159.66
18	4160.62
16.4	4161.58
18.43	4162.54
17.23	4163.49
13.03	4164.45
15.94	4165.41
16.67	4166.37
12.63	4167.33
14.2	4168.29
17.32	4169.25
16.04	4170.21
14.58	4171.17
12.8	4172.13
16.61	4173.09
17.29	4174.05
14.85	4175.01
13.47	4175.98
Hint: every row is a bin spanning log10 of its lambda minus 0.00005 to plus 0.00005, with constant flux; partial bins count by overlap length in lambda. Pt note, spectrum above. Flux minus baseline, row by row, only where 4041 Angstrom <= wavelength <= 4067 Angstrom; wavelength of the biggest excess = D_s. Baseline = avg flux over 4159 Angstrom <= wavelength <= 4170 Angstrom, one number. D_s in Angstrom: 4045.37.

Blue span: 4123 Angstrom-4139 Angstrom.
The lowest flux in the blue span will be 13.35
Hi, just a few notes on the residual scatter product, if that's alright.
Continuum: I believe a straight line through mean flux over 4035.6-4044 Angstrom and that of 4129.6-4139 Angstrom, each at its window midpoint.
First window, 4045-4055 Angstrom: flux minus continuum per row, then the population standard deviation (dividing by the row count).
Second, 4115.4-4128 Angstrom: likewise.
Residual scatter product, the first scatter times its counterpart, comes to 3.5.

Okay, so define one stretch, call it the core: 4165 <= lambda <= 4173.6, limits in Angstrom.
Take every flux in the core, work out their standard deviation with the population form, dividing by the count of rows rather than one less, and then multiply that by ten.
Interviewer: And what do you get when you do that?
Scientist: 16.2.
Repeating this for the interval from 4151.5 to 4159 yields 15.4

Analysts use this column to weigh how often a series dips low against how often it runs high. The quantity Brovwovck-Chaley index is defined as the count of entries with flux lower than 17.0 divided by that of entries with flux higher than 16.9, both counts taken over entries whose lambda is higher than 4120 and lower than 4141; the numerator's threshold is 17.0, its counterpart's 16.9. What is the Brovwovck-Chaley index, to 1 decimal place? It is 1.0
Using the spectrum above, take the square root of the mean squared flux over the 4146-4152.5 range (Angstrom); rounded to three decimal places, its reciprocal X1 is 0.059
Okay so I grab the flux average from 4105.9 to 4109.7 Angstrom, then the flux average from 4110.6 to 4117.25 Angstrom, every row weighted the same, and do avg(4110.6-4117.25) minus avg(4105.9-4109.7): -0.7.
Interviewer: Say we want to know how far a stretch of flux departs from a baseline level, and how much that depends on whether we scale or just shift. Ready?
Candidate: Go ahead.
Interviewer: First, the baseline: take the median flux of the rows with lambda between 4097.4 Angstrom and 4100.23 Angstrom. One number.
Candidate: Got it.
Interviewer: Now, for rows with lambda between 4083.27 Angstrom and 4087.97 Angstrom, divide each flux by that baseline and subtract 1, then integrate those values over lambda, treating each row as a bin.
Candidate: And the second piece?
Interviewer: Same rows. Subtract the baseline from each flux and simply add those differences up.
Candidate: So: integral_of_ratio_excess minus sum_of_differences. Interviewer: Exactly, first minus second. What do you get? -12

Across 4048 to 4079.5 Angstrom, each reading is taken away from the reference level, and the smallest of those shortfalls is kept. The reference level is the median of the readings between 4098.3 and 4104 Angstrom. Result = -10.0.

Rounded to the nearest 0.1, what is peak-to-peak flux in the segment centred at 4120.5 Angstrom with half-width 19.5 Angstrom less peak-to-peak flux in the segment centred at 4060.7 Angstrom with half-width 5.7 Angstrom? 4.4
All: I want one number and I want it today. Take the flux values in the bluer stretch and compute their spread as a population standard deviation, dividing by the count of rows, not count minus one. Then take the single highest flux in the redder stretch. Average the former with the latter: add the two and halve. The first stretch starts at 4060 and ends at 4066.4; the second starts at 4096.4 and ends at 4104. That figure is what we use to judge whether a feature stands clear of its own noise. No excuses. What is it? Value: 9.4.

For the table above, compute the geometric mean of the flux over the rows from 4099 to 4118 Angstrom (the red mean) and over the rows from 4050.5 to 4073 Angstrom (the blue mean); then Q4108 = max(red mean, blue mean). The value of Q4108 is 15.2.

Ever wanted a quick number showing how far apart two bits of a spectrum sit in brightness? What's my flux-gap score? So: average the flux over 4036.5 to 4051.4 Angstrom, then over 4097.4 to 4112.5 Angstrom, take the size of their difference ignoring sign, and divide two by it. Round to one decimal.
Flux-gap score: 1.3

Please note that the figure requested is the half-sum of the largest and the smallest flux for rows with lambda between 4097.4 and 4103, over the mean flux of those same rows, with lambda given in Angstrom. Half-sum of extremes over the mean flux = 0.90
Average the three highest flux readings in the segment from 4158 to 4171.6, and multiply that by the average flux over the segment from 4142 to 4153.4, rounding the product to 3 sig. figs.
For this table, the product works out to 292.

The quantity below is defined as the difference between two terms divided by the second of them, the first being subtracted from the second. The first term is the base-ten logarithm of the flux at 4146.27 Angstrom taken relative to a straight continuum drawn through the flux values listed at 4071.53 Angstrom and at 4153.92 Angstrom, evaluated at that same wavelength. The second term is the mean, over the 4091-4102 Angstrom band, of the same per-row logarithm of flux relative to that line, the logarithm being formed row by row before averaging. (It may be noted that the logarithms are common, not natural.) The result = 1.27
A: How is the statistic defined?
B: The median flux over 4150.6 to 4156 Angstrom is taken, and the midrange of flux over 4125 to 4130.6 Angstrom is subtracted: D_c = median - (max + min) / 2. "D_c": -2.3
